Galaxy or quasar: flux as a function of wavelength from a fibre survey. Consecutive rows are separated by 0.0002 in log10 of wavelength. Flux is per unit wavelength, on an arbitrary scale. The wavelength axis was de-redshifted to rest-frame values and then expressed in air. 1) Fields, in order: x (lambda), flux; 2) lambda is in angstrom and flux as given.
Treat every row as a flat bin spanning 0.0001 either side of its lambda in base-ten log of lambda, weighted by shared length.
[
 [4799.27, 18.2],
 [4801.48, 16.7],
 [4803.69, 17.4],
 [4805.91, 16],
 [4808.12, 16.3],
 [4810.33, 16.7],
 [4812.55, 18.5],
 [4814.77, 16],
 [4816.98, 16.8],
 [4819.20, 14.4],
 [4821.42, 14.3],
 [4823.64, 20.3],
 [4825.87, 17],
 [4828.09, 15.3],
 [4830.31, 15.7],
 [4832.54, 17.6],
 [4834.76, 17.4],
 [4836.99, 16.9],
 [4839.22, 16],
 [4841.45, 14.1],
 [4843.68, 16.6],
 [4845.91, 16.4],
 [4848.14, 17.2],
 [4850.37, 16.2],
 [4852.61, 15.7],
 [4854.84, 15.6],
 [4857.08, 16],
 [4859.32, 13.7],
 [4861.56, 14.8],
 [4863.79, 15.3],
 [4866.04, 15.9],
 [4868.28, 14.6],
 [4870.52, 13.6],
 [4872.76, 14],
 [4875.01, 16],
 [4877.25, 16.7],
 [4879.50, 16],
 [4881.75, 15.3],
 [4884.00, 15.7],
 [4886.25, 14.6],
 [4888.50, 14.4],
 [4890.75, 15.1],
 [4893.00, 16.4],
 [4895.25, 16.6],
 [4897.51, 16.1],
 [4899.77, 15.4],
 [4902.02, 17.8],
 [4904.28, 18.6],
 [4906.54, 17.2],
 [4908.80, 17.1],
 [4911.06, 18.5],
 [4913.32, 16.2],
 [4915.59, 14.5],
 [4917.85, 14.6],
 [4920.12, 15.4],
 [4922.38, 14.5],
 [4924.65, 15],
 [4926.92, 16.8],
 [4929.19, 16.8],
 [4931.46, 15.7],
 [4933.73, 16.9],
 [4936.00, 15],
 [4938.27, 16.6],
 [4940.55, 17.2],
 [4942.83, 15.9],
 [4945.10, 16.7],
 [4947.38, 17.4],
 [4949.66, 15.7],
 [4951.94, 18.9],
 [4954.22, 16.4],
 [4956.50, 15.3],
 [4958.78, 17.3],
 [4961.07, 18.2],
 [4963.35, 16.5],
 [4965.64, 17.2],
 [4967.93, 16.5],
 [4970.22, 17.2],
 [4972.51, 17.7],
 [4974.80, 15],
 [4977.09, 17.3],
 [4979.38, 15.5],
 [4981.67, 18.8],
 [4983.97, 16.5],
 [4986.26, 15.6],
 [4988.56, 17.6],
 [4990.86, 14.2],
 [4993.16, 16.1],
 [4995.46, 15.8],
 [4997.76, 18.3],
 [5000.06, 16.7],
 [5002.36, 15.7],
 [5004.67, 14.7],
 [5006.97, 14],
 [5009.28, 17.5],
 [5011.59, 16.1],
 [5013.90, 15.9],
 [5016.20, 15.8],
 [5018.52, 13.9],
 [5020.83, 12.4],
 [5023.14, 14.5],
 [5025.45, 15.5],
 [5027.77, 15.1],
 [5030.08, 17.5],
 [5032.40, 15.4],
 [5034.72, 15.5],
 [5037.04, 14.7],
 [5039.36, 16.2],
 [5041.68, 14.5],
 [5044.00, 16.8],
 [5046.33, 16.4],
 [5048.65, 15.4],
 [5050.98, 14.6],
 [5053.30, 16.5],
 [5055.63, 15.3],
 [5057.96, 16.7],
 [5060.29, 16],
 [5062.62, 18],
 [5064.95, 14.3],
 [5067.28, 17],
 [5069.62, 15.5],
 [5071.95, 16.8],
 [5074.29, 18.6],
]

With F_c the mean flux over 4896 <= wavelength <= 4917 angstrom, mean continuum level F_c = 16.8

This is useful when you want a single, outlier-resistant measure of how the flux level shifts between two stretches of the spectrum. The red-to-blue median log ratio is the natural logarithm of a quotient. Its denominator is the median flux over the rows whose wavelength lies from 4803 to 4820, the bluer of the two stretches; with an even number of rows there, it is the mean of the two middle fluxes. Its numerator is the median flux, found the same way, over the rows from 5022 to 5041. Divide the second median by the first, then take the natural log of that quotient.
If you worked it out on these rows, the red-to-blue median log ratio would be -0.07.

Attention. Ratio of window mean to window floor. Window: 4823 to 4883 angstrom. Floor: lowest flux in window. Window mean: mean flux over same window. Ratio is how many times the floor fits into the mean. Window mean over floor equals 1.17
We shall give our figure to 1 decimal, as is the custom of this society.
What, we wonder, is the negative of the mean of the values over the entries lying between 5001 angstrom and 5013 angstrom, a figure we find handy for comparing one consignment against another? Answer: -15.6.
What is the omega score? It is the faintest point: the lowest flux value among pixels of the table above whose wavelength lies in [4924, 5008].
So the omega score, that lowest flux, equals 14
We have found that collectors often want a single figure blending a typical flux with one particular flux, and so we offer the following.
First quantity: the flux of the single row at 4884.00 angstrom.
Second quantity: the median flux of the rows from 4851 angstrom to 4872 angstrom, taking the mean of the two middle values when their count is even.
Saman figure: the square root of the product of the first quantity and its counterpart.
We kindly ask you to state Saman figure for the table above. 15.5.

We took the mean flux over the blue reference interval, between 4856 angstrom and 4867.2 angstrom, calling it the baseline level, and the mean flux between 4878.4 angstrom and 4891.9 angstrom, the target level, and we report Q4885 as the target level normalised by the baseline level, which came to 1.00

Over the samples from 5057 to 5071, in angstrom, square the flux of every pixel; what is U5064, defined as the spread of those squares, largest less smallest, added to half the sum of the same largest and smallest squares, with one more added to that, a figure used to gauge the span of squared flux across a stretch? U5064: 385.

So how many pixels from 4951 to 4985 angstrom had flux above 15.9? 12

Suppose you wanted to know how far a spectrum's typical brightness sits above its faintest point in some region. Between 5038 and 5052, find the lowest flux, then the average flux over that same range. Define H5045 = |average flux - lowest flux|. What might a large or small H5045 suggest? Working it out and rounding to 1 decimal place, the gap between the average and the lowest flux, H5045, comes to 1.1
